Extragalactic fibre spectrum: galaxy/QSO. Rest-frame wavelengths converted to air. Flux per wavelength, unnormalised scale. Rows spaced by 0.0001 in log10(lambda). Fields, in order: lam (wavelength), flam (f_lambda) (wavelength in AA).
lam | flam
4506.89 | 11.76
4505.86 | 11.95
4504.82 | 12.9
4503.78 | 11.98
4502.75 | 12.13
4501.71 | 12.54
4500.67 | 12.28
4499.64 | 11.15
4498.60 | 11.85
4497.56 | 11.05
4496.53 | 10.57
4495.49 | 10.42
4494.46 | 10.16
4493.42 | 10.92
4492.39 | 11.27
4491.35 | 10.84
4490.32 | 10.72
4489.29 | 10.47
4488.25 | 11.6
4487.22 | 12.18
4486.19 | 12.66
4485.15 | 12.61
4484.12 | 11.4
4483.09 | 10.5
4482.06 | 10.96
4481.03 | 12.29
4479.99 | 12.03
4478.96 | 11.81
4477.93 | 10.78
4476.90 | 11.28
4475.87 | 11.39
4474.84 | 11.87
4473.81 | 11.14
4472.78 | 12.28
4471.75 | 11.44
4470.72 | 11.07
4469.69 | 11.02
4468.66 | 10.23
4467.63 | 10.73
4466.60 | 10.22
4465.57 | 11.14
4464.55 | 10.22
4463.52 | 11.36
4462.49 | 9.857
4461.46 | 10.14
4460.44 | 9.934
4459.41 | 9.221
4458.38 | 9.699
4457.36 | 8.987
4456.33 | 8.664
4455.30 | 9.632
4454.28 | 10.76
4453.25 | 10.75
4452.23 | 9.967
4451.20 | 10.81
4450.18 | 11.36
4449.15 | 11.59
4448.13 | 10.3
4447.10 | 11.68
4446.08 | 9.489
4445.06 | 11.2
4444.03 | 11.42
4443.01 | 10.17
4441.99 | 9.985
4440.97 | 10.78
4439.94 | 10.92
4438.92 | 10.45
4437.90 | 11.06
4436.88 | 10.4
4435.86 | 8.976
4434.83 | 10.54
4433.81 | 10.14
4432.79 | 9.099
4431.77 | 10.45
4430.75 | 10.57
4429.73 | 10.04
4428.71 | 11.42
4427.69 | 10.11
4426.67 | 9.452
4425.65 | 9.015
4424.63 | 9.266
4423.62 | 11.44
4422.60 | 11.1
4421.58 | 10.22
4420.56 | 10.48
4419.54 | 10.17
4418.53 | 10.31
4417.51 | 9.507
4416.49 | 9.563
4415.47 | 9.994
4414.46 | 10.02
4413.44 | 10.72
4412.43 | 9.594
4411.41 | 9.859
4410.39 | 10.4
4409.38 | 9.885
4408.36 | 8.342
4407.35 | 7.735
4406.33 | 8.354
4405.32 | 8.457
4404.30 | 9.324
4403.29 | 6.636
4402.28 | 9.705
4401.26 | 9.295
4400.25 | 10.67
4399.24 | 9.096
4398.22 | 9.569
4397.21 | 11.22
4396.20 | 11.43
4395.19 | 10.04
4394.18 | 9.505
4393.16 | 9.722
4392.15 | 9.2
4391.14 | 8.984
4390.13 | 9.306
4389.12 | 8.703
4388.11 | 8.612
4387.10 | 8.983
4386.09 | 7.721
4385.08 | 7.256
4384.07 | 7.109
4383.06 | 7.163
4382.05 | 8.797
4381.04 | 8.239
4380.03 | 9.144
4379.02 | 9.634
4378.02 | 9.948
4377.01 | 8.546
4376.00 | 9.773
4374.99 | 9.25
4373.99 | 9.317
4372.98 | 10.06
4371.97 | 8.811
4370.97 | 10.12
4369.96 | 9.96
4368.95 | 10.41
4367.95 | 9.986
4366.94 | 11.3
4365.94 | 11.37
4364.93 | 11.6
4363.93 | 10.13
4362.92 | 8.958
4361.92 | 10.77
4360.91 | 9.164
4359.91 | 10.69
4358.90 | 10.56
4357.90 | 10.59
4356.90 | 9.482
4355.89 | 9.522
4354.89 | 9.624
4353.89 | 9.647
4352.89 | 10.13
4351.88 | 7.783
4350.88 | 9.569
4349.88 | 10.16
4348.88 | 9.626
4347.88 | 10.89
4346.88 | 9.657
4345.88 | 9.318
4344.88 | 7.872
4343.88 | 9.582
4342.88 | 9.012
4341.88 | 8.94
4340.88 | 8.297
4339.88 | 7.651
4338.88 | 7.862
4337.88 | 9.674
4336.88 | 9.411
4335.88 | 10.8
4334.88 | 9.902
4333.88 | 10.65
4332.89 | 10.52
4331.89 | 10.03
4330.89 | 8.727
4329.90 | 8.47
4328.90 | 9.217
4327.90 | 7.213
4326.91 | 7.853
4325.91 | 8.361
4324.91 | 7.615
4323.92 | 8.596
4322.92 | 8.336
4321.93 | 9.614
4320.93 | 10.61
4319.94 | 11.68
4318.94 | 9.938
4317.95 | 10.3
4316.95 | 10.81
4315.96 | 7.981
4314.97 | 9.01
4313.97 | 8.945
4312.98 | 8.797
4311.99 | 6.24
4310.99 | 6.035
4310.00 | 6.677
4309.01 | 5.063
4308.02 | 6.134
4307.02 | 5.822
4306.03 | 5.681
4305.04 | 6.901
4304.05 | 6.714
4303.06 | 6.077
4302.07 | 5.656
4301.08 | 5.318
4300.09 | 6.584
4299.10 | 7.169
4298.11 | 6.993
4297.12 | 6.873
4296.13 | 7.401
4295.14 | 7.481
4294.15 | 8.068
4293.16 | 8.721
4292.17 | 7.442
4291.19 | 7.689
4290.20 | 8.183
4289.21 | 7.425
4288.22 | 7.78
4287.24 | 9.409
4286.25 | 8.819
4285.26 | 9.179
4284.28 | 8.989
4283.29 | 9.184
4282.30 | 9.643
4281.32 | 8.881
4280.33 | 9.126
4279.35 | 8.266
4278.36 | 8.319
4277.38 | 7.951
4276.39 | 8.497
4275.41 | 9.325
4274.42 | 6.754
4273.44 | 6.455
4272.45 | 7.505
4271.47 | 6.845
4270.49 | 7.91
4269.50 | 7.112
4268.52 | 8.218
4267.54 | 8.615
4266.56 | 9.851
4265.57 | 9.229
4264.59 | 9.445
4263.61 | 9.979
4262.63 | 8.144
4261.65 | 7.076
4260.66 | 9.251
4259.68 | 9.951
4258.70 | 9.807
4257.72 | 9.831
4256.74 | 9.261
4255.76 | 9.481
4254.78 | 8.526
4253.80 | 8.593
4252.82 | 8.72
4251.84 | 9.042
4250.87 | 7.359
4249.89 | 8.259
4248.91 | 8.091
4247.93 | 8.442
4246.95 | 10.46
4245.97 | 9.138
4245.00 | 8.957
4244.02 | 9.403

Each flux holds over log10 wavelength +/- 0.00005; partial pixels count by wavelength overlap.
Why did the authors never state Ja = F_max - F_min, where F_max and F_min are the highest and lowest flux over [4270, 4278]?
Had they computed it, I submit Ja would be 2.87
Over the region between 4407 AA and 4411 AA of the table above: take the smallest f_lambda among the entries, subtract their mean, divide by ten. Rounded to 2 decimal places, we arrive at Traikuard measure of -0.14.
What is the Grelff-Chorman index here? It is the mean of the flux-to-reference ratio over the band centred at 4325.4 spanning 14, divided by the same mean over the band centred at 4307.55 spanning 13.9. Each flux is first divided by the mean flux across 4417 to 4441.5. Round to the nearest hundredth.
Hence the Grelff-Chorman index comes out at 1.40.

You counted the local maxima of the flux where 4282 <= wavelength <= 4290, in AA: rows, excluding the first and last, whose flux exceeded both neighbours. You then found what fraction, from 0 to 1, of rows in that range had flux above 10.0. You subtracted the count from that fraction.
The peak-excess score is -2.0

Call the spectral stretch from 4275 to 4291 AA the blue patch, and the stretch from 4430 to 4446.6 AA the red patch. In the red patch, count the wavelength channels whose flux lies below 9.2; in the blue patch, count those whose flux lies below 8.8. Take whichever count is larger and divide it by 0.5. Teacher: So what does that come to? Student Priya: 14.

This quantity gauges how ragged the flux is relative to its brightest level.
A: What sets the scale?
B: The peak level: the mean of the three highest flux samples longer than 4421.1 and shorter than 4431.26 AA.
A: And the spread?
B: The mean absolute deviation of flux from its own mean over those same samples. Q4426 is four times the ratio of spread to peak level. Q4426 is 0.25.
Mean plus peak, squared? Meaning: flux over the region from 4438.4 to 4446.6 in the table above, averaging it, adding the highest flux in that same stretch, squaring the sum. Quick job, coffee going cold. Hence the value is 483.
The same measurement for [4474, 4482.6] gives 568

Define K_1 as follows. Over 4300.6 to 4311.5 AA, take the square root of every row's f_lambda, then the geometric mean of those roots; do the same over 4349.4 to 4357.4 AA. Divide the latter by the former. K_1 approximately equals 1.26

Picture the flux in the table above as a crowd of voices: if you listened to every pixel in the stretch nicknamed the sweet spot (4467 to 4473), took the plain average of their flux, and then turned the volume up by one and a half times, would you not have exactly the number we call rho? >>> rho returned 17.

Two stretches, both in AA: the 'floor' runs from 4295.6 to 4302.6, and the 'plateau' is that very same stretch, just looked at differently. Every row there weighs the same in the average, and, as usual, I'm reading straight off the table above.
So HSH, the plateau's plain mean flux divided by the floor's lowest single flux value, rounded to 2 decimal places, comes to 1.24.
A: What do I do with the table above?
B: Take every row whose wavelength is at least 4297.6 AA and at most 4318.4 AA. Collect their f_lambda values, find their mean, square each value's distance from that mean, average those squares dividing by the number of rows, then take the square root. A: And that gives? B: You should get 1.6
